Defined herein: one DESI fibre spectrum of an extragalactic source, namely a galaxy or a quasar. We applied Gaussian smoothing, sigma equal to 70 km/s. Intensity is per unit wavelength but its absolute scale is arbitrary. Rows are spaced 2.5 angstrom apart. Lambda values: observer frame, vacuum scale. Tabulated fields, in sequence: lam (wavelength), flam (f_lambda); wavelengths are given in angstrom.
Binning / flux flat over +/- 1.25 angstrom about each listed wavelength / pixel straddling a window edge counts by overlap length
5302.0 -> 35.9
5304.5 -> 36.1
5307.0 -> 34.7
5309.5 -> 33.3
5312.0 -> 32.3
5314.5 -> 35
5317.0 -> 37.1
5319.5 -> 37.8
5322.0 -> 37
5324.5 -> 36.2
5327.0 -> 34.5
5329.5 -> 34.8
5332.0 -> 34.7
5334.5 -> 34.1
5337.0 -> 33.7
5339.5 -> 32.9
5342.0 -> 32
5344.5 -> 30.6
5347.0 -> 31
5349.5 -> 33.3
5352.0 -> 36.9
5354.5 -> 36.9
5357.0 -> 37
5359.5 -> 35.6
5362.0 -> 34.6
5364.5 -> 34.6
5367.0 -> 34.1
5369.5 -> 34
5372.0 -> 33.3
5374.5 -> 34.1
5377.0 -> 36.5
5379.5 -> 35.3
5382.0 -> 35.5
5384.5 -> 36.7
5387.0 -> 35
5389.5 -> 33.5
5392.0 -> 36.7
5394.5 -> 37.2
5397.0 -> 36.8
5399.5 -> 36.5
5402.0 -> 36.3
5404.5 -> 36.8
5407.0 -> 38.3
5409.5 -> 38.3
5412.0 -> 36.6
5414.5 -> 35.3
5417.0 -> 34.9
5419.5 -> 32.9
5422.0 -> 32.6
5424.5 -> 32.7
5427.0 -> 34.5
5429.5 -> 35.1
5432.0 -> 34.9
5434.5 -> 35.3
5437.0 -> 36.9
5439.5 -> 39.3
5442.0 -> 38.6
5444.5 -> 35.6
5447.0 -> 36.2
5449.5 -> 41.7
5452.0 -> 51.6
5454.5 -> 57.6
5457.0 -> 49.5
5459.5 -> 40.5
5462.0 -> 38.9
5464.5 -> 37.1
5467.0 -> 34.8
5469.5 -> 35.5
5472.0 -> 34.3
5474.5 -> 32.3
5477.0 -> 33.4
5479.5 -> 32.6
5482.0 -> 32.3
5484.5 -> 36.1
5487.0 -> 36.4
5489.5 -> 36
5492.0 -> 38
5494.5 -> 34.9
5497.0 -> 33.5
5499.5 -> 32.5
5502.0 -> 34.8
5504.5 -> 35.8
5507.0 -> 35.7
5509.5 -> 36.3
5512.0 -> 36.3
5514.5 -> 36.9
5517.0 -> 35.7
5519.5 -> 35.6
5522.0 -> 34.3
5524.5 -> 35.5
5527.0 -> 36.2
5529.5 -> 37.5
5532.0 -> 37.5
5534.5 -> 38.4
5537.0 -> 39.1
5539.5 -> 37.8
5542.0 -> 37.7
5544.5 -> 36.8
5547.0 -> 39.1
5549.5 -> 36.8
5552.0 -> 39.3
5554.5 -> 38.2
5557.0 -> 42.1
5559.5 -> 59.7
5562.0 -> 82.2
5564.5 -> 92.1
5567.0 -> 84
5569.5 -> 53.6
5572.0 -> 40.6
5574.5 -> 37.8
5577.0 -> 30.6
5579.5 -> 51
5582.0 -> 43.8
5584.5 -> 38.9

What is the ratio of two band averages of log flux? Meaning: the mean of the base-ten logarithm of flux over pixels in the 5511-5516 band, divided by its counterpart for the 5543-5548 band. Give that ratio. 0.99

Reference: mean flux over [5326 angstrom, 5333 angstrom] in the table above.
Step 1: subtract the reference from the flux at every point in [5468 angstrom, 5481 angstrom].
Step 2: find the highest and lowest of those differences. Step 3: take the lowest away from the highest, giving 3.2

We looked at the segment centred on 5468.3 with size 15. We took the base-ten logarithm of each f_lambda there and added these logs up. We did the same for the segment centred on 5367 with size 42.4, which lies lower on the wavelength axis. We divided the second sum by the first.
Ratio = 2.8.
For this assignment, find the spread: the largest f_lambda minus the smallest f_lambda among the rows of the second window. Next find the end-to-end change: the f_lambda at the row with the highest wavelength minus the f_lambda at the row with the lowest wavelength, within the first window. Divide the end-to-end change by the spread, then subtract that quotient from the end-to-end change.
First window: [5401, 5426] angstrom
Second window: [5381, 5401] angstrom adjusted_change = -2.6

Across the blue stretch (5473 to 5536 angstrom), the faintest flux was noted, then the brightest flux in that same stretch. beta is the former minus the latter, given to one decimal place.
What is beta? -6.1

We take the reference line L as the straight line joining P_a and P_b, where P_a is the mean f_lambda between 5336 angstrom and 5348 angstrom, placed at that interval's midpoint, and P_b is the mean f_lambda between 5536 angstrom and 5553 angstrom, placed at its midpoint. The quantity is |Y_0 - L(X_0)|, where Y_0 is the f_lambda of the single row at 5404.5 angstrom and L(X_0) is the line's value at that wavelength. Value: 2.9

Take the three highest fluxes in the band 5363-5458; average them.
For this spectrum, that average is 52.9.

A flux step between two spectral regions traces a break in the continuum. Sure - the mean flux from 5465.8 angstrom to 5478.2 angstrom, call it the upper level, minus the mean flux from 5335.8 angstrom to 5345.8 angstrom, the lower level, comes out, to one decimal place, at 1.8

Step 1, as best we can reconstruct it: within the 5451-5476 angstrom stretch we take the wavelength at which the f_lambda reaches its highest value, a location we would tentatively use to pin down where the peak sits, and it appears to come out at 5454.5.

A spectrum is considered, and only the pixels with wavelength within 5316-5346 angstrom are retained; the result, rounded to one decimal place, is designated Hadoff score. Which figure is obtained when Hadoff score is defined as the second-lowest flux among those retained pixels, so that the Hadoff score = 32.0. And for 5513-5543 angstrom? 35.5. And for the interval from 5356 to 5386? 34.0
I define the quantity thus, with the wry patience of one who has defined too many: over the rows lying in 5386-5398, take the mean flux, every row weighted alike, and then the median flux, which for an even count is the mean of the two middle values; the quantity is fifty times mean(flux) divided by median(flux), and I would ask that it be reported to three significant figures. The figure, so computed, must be 48.8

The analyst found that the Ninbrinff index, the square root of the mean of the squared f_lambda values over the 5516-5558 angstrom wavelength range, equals 37.5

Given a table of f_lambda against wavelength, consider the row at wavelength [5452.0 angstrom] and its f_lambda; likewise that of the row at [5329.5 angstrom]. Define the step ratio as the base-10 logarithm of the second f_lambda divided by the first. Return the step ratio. -0.17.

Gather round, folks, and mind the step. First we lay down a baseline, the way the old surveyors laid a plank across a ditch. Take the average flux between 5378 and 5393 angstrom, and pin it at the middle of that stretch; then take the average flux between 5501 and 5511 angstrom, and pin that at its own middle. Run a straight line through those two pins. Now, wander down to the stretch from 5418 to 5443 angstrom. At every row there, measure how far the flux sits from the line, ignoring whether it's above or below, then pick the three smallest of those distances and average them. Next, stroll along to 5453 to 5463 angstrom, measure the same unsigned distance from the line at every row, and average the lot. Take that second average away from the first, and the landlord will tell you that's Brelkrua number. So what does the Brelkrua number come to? -11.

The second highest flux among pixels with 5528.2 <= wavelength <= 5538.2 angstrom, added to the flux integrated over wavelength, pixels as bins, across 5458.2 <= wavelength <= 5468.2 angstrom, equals 417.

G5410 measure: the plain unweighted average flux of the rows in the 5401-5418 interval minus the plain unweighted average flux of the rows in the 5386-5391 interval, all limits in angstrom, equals 2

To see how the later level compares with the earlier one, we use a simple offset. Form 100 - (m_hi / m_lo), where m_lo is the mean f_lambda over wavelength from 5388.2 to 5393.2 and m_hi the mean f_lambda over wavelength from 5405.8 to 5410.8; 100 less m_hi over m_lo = 98.91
